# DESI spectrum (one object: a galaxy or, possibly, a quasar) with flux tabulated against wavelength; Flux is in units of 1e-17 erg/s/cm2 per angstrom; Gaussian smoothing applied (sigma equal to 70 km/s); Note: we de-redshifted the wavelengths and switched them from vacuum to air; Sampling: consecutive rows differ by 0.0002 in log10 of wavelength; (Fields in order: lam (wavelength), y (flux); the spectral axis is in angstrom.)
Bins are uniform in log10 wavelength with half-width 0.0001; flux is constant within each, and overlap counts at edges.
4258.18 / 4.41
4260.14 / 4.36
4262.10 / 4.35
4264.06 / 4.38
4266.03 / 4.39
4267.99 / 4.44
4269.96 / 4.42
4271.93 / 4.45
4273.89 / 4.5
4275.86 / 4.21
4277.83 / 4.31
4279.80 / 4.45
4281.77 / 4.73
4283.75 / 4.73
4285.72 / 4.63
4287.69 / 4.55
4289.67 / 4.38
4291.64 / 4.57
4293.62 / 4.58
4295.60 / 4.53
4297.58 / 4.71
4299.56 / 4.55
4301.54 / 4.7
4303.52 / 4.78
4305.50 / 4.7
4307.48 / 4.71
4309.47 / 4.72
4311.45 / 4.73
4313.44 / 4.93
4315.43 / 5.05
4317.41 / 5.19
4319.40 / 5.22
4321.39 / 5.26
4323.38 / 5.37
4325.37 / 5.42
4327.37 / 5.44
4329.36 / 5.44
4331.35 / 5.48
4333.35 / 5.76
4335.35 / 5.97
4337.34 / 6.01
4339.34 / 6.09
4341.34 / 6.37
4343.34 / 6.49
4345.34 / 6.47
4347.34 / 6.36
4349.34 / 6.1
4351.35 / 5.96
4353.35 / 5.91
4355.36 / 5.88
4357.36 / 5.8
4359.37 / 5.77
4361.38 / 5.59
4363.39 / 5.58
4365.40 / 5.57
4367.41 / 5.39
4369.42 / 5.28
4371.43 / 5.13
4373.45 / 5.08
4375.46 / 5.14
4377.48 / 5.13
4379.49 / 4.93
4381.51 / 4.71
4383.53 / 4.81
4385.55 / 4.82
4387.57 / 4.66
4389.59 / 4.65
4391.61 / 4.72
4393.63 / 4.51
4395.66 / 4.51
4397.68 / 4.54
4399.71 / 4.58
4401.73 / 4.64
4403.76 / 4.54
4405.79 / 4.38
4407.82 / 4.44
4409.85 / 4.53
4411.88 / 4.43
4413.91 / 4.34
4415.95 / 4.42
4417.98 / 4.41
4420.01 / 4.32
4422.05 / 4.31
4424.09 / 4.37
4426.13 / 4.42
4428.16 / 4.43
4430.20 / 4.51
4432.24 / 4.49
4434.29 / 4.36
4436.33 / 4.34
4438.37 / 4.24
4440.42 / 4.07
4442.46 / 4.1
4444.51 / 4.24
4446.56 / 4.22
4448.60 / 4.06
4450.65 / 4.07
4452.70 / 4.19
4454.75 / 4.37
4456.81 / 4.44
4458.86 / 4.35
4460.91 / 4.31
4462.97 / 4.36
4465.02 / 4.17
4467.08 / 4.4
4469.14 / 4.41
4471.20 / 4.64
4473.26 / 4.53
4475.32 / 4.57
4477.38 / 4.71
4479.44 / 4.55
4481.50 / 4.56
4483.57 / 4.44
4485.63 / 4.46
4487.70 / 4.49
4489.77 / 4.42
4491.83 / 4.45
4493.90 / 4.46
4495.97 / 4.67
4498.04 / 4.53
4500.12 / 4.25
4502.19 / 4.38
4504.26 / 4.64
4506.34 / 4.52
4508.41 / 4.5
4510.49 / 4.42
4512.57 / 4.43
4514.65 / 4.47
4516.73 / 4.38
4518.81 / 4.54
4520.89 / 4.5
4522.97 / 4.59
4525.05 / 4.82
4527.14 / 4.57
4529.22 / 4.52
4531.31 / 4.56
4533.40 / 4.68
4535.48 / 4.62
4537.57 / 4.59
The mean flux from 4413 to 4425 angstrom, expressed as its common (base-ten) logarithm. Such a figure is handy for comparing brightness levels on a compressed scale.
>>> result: 0.64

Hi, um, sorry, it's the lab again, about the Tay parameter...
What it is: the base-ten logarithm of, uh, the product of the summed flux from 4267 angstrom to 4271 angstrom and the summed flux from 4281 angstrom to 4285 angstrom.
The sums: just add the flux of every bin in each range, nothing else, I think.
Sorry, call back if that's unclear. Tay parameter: 1.92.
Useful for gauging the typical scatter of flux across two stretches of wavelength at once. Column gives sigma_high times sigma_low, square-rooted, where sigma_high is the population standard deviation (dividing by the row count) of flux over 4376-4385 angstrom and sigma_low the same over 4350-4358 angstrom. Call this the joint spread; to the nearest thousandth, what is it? 0.095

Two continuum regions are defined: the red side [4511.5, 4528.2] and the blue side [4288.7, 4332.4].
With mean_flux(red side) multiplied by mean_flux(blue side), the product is 22.4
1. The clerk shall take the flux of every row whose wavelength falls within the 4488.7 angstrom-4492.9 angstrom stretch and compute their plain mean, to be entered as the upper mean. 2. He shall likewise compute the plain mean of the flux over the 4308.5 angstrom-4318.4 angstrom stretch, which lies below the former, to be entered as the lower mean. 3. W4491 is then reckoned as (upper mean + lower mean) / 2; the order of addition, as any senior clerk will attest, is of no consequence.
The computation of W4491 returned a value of 4.68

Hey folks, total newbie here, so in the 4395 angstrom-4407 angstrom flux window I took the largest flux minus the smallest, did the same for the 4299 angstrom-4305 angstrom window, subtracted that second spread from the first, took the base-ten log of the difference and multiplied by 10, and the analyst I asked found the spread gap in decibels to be -15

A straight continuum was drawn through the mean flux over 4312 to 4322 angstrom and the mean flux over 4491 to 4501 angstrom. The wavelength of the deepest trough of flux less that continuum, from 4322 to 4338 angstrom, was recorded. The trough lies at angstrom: 4323.38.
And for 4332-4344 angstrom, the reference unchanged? 4333.35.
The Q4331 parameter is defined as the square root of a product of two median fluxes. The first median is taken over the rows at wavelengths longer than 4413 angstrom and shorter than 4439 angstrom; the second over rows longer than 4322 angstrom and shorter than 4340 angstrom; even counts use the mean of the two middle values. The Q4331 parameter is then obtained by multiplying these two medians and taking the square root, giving 4.89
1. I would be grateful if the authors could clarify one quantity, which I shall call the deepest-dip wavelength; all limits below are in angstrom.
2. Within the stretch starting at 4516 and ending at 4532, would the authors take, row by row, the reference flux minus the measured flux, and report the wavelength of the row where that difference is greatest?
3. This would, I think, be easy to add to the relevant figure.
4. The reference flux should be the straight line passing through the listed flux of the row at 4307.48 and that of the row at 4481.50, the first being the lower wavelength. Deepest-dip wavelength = 4516.73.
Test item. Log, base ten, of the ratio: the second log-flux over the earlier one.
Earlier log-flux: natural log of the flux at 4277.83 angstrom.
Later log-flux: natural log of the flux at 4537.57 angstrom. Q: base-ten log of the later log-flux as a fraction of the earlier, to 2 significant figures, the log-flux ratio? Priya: 0.018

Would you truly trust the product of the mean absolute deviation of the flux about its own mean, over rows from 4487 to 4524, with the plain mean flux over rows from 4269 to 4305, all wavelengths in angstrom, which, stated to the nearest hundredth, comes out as 0.33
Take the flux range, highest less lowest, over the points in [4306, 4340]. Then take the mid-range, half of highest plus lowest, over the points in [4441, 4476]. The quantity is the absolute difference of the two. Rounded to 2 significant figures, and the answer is 3.0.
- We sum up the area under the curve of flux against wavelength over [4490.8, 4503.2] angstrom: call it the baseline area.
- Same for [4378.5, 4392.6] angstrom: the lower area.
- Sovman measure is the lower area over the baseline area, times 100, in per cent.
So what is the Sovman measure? 121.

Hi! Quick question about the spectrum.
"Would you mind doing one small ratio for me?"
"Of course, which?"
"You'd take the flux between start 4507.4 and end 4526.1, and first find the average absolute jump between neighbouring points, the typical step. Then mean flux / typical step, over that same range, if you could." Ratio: 49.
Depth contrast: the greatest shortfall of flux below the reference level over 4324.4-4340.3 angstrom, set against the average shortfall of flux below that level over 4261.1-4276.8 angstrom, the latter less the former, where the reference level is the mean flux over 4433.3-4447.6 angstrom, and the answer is 1.0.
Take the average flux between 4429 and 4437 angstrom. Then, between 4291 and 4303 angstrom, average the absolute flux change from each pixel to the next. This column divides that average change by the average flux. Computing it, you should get 0.0249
